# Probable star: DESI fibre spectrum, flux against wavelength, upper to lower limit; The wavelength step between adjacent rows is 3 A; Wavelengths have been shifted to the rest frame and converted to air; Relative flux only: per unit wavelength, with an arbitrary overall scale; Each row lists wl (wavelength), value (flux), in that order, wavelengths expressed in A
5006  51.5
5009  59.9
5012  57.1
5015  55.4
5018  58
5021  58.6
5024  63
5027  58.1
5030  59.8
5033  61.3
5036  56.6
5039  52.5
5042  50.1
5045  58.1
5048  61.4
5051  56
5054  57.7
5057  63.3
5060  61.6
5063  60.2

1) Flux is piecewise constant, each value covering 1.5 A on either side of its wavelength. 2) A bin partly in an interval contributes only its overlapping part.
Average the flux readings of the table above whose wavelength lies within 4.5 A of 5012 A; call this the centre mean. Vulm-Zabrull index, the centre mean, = 57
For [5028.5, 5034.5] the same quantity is 61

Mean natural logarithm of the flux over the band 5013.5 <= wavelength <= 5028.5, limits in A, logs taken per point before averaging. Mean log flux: 4.070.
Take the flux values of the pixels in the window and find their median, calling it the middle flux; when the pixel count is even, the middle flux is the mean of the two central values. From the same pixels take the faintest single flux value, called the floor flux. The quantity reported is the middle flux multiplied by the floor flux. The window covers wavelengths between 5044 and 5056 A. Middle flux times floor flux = 3242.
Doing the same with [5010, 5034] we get 3233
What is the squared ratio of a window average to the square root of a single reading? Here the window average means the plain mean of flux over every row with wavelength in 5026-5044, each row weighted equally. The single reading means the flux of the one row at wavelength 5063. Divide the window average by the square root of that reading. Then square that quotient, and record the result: 52.8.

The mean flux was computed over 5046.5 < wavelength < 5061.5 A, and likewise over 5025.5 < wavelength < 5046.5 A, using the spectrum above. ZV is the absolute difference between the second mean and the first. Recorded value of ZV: 3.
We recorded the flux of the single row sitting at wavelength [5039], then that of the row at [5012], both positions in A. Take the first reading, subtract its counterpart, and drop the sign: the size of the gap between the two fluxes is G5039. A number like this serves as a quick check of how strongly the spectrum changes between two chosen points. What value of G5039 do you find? 4.6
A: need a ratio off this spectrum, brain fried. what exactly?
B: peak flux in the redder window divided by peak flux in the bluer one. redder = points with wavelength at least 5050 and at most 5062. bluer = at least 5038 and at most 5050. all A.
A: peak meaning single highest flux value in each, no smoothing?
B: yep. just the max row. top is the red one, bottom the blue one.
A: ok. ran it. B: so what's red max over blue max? 1.03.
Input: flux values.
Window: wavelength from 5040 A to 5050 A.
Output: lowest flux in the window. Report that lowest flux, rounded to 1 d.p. 50.1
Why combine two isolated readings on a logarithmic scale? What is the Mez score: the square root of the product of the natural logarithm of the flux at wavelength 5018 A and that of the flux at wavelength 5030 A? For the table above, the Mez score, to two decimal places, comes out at 4.08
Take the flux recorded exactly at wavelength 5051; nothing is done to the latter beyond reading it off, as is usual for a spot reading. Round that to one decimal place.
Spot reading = 56.0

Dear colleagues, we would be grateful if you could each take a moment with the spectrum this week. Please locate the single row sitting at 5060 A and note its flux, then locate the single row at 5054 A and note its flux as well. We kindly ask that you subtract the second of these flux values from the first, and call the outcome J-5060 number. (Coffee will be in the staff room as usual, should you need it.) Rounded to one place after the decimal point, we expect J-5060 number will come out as 3.9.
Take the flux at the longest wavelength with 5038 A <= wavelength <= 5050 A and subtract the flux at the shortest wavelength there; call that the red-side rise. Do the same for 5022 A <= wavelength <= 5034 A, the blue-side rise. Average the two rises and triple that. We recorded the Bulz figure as 11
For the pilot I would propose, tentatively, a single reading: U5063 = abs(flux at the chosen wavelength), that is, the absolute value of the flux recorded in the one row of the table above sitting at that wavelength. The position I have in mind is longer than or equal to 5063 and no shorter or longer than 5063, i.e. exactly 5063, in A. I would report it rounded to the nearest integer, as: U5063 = 60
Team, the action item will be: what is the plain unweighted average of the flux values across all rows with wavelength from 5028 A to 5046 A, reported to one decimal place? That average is 56.4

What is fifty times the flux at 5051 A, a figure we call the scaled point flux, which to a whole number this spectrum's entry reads 2800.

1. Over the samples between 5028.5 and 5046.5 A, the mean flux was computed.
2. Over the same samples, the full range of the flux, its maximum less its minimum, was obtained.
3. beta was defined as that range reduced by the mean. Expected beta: -45.2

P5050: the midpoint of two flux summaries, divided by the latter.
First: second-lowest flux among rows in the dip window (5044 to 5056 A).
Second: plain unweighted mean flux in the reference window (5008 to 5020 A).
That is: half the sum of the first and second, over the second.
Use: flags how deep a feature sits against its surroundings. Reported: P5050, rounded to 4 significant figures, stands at 1.001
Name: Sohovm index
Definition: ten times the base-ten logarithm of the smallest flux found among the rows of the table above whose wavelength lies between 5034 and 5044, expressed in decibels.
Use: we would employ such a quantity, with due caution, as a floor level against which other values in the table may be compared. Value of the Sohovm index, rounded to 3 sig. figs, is 17.0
